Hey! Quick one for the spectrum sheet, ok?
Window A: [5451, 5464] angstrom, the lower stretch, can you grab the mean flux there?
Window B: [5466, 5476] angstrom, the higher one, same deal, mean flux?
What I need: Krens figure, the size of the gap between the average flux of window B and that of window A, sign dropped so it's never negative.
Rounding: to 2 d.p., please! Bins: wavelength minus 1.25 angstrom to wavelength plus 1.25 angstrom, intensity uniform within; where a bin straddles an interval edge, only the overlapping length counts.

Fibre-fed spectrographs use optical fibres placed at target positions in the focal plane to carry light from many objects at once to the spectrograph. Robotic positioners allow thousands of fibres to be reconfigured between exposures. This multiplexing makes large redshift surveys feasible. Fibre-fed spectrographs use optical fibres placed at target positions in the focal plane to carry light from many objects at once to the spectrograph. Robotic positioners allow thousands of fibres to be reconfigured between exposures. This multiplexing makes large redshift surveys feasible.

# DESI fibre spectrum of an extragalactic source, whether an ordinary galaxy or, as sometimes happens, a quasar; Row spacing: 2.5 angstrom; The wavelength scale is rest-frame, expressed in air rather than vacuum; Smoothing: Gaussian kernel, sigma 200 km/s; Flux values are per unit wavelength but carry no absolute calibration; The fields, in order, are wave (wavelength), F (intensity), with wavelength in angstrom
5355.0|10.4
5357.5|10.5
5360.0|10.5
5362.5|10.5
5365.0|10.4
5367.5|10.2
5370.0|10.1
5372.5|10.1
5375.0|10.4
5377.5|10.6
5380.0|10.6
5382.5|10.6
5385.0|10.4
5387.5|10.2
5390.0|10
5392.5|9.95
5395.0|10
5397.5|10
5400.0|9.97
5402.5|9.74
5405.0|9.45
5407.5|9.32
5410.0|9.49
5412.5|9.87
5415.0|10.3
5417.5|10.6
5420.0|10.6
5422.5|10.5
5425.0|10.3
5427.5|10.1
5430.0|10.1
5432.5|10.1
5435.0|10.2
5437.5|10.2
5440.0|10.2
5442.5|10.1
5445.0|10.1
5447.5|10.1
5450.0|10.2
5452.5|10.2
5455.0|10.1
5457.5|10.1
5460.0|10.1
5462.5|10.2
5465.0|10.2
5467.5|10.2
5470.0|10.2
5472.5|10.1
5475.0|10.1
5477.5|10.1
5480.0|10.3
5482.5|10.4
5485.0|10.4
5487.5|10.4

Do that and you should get 0.01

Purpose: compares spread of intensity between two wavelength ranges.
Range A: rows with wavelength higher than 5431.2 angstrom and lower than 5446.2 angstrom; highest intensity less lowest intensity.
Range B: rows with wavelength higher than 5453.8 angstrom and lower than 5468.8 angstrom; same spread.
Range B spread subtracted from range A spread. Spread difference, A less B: 0.0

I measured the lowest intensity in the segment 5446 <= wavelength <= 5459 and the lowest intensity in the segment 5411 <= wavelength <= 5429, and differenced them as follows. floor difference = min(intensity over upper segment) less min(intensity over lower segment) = 0.2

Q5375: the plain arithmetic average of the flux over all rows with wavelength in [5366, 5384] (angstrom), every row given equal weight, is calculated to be 10.4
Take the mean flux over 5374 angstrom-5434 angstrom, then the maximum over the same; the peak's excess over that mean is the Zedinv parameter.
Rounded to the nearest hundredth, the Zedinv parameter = 0.47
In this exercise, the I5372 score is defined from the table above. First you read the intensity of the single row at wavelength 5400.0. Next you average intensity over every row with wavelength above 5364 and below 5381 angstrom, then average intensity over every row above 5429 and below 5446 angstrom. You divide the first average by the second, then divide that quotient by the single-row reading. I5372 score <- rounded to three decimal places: 0.102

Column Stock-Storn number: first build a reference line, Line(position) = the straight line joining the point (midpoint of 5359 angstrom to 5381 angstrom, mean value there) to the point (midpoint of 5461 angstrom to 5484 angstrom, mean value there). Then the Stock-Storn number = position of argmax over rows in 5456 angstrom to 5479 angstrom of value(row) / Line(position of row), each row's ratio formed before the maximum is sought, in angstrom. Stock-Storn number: 5470.0 angstrom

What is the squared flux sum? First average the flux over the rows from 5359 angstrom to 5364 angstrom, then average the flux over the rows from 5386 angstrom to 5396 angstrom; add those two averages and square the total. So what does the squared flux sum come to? 422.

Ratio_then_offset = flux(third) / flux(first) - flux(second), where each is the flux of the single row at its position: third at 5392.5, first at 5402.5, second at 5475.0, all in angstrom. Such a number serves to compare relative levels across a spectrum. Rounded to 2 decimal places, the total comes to -9.08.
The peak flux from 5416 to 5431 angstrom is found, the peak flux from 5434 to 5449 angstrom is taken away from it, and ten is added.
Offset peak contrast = 10.4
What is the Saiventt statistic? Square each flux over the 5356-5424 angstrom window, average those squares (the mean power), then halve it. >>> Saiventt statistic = 51.9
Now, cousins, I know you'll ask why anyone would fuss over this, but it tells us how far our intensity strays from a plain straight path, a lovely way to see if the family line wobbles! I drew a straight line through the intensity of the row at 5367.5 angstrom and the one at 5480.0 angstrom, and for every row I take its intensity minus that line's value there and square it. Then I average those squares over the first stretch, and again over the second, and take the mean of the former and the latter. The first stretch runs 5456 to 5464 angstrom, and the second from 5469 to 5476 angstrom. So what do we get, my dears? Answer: 0.026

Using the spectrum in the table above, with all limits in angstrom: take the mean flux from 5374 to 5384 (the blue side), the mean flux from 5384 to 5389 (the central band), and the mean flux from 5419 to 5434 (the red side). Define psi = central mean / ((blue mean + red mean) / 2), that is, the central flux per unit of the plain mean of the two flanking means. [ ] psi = 0.99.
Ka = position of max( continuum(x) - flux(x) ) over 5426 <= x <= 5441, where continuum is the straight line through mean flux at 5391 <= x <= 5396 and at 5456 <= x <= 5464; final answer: 5432.5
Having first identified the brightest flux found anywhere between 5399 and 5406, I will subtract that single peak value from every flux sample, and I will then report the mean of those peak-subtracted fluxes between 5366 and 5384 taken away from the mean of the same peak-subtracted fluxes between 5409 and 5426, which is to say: -0.13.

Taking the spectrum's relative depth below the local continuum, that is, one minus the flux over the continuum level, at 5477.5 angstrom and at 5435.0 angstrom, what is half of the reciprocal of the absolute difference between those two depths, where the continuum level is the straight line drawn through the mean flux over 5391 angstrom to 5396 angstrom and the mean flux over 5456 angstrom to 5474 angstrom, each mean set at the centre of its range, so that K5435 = 24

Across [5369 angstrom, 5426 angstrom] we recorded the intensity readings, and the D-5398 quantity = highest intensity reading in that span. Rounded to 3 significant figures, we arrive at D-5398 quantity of 10.6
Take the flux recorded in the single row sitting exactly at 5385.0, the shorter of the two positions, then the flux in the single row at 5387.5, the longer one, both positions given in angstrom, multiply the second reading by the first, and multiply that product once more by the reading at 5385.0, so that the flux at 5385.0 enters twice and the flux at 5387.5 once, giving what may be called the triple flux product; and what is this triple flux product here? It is 1103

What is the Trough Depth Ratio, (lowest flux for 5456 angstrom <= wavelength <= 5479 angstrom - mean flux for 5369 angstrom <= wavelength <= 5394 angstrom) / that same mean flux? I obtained -0.019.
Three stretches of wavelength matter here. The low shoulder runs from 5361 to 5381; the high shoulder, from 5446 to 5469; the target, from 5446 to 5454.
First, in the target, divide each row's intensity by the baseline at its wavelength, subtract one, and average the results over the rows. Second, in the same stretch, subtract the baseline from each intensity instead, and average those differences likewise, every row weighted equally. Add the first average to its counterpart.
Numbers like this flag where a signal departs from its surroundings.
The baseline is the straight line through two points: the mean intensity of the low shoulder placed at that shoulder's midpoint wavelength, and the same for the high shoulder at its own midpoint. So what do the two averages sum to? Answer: 0.0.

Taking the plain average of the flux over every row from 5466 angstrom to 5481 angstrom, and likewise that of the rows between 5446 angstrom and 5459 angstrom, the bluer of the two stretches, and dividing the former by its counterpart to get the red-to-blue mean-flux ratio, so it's 1.00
